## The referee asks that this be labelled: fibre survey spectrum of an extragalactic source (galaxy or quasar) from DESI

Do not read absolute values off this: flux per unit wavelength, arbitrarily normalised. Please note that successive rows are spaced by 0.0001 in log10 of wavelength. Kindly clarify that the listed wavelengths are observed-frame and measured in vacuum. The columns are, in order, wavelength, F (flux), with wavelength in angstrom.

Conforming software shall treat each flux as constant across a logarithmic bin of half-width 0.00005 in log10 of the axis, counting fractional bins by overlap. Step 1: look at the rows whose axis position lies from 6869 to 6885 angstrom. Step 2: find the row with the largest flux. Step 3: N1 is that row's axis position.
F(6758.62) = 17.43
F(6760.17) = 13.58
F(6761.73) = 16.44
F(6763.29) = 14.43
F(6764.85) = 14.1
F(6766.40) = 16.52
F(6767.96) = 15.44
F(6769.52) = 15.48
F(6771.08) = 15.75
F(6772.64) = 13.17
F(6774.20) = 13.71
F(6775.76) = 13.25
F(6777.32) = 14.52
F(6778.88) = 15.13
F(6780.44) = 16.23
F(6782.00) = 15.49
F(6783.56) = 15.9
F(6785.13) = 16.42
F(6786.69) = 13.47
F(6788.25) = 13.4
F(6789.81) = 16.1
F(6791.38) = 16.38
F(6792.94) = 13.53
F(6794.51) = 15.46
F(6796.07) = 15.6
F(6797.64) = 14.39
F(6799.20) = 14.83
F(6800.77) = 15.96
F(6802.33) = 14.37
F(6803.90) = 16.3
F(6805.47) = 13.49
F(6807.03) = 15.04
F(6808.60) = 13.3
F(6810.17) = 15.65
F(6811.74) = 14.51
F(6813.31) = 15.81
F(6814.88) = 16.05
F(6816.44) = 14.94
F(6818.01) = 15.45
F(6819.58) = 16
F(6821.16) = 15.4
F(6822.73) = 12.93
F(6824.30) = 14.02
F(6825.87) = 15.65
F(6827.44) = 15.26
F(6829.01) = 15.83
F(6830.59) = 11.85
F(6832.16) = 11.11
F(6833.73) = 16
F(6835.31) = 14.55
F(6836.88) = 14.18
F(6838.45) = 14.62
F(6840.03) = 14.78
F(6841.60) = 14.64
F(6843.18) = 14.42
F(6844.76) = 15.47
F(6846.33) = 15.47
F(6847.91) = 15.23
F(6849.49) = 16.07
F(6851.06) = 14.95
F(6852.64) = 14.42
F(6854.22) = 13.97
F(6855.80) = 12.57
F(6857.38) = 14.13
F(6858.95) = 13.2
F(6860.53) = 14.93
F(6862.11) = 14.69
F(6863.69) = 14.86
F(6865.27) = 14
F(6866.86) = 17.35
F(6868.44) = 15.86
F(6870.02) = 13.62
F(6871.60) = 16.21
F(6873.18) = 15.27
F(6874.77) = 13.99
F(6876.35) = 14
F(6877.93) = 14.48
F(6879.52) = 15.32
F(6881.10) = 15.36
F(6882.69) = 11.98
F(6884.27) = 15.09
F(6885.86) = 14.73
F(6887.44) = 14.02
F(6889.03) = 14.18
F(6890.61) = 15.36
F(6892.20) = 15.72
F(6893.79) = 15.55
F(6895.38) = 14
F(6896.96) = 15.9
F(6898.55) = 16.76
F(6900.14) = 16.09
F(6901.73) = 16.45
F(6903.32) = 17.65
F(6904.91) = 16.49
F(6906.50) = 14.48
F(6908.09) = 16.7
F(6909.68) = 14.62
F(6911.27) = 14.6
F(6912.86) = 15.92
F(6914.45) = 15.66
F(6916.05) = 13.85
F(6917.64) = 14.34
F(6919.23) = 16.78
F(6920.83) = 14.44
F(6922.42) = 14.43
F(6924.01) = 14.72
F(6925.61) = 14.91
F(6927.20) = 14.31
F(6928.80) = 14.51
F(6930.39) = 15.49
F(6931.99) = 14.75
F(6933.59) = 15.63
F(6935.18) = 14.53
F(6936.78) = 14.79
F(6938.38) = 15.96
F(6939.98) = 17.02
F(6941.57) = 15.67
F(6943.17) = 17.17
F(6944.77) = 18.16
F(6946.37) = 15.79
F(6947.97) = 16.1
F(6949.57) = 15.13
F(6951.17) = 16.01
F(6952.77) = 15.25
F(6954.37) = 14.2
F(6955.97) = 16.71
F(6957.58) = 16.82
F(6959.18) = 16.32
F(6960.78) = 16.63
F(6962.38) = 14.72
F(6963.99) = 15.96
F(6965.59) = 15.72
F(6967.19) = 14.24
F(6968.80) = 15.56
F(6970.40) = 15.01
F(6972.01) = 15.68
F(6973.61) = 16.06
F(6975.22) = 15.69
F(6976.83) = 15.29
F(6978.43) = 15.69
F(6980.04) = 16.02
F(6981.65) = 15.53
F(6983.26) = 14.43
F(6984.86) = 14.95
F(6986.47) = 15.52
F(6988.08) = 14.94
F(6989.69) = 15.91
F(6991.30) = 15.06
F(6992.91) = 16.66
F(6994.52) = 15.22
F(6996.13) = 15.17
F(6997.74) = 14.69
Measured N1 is 6871.60 angstrom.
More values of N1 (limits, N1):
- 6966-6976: 6973.61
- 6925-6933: 6930.39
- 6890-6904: 6903.32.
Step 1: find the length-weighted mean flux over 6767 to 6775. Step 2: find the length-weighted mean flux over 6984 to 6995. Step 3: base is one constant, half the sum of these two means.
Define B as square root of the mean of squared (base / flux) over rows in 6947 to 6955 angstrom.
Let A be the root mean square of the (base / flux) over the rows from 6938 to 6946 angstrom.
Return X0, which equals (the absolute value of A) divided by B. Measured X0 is 0.91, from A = 0.90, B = 0.988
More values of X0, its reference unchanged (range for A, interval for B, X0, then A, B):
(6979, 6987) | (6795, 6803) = 0.98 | 0.99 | 1.008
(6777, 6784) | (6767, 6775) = 0.95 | 0.98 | 1.035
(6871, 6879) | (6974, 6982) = 1.06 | 1.03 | 0.966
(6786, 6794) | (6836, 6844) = 1.01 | 1.05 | 1.040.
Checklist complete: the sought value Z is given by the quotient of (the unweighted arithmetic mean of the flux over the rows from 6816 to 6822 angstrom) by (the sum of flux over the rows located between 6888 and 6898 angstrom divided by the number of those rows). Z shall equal 1.022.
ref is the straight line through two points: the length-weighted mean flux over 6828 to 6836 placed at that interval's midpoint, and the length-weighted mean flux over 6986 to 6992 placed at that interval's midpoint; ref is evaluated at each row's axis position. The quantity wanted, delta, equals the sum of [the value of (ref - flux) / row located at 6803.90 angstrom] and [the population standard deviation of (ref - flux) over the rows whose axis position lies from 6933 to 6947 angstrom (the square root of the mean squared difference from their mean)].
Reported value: -1.6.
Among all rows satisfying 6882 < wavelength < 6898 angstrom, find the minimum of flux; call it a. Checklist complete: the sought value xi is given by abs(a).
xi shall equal 12.0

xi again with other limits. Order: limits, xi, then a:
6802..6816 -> 13.3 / 13.3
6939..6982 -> 14.2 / 14.2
